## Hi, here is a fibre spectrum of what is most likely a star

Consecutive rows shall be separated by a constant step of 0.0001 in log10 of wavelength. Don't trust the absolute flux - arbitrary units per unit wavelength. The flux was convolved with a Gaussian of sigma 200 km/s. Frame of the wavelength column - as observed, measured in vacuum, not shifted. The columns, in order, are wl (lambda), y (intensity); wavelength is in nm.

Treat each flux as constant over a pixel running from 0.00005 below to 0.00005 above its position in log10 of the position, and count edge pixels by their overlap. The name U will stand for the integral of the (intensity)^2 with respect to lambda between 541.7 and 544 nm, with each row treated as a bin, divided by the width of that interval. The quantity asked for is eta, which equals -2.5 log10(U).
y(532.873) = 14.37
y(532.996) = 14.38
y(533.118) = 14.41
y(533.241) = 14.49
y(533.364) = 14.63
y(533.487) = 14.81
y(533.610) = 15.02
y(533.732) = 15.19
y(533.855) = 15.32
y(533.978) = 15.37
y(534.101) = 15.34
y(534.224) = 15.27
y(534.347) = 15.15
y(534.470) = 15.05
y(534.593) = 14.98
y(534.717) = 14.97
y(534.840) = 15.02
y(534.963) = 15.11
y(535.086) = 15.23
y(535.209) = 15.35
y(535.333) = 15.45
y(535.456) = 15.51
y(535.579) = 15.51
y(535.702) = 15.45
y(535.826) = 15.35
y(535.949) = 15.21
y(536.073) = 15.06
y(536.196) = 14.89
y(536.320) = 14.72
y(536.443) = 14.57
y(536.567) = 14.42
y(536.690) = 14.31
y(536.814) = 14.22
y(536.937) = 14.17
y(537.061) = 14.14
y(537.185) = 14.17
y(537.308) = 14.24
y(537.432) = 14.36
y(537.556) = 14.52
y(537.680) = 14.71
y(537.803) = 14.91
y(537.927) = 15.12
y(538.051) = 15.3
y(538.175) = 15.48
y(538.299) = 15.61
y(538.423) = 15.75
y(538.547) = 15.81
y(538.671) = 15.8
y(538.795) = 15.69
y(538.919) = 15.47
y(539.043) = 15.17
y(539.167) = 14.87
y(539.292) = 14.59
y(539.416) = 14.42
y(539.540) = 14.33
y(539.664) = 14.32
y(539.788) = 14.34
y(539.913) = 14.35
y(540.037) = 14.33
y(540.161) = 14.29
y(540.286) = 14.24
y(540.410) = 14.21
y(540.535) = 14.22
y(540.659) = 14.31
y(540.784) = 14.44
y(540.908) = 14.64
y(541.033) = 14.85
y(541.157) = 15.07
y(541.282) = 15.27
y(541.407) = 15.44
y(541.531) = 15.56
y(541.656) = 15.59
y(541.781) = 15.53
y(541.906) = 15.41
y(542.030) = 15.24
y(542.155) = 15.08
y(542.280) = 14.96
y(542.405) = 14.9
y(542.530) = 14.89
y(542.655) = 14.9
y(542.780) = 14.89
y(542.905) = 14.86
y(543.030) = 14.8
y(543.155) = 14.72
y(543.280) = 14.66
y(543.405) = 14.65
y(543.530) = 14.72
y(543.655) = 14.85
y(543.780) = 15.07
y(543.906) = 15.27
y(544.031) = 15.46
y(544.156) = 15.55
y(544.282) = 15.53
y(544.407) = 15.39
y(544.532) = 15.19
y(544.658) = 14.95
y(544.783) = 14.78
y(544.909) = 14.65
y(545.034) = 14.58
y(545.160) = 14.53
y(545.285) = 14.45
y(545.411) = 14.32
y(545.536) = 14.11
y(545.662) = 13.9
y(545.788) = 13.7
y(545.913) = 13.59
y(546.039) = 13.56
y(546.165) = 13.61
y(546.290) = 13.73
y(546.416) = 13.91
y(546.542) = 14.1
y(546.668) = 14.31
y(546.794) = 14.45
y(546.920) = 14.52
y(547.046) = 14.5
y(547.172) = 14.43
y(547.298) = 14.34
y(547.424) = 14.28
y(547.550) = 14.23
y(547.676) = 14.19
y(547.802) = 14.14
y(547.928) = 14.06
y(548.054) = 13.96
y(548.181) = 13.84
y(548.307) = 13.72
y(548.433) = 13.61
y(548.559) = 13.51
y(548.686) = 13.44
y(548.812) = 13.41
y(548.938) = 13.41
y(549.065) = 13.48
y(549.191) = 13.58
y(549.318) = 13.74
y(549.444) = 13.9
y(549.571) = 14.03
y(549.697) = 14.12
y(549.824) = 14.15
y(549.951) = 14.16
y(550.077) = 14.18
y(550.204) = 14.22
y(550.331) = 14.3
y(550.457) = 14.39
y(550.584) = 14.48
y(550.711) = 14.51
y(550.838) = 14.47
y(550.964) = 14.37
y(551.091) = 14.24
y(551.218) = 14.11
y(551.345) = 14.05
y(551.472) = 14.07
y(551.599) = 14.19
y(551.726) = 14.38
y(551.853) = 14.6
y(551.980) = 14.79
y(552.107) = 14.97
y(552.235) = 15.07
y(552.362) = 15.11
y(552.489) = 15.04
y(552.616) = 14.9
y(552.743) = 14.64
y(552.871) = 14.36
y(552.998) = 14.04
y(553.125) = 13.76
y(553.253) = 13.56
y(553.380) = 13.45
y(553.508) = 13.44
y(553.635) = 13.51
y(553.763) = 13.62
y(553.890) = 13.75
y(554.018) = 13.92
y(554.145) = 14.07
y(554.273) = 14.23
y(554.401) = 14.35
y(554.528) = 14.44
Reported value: -5.88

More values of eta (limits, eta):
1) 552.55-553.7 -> -5.73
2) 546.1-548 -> -5.76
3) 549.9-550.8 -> -5.78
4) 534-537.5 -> -5.87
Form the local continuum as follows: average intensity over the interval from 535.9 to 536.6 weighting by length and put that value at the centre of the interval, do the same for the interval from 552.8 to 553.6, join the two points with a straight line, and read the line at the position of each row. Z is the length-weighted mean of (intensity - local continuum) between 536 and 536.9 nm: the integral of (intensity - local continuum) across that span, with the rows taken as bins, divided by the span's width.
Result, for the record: -0.2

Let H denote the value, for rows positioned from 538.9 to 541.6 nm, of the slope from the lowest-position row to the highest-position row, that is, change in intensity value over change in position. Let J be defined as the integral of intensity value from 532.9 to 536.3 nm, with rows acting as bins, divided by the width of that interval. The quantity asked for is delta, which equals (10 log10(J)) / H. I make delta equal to 342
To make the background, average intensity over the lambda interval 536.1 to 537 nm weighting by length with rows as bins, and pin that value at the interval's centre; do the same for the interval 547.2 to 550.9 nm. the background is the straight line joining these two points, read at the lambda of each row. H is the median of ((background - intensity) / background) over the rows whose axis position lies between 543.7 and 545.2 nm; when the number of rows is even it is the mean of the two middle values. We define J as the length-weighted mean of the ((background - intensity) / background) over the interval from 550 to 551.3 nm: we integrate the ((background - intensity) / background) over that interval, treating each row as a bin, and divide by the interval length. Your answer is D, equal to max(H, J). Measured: -0.03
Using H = -0.066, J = -0.028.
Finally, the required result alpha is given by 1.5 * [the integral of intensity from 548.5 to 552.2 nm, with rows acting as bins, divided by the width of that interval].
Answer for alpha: 21.2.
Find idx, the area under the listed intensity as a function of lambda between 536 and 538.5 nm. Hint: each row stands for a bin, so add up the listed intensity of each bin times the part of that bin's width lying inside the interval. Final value 36.9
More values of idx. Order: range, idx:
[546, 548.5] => 35.2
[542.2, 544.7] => 37.5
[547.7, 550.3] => 36.0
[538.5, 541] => 36.7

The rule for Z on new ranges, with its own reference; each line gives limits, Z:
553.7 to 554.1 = 0.1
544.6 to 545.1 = 0.5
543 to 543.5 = 0.3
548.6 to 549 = -0.6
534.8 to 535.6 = 0.4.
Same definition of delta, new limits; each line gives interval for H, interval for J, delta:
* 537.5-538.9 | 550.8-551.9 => 12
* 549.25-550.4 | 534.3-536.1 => 21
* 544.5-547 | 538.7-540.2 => -42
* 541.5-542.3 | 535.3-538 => -15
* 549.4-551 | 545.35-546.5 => 37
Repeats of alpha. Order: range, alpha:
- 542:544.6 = 22.5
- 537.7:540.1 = 22.5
